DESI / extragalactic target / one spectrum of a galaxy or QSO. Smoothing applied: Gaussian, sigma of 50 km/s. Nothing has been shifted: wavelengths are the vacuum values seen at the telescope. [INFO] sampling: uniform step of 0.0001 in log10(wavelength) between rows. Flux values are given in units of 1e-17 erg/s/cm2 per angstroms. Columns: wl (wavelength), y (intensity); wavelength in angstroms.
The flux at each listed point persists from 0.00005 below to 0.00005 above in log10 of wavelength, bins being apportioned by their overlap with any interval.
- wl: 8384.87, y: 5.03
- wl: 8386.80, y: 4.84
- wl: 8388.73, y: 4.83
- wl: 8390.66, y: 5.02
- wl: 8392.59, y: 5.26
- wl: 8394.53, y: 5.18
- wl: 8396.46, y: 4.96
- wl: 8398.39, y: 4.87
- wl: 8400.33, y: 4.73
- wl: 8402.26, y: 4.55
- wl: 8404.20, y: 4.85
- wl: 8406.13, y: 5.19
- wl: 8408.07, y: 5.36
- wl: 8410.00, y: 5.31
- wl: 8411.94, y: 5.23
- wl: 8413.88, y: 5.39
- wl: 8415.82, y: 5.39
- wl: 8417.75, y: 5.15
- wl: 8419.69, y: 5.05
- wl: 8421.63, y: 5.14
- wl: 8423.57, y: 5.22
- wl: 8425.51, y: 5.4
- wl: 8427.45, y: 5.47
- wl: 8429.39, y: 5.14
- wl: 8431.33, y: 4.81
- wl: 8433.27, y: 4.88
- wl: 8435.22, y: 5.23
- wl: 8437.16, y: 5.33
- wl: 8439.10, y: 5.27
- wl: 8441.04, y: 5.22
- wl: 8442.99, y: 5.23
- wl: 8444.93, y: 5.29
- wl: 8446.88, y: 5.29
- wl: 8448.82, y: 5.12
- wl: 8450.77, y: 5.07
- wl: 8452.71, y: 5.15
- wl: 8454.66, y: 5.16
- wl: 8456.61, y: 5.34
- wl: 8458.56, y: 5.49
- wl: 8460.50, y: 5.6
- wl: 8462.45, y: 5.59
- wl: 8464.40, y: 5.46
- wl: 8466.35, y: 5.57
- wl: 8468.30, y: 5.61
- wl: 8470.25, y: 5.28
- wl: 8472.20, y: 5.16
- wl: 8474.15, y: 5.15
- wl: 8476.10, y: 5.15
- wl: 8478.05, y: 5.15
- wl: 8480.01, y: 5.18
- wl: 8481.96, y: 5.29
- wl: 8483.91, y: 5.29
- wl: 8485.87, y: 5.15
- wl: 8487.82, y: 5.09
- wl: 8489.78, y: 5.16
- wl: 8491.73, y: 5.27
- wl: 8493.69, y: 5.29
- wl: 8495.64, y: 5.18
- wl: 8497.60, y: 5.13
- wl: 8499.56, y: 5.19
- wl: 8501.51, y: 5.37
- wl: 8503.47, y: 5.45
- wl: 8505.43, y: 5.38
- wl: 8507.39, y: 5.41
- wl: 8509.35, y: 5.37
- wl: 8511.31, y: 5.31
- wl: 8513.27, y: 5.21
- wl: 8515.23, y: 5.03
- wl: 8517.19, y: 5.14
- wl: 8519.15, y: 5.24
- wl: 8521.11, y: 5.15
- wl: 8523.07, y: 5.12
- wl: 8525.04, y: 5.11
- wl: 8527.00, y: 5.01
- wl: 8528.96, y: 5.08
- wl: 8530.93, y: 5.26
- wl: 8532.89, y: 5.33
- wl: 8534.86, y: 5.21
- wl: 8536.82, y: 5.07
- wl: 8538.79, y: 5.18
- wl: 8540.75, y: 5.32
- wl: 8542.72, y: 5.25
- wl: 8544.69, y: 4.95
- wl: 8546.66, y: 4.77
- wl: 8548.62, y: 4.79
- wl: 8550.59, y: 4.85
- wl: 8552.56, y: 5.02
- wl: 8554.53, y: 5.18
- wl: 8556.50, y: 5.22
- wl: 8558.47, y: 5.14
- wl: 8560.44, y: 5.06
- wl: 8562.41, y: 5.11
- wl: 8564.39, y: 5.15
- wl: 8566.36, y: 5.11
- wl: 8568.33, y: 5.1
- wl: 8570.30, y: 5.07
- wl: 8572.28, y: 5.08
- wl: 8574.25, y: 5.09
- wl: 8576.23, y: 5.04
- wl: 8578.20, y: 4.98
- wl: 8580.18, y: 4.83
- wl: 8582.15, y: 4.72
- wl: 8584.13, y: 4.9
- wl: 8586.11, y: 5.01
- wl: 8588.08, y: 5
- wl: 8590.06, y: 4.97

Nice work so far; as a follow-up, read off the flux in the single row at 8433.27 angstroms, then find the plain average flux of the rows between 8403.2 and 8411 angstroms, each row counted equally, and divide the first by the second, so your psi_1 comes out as 0.94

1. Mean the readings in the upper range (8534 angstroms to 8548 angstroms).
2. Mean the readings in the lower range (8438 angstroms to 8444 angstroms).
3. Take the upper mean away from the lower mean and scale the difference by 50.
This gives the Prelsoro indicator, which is 7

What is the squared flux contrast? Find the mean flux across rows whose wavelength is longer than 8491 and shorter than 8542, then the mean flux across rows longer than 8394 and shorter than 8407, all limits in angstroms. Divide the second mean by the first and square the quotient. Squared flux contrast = 0.88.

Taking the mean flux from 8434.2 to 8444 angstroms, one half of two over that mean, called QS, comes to 0.190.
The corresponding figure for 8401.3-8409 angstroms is 0.201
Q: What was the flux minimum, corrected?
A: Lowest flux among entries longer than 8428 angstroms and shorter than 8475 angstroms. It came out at 4.81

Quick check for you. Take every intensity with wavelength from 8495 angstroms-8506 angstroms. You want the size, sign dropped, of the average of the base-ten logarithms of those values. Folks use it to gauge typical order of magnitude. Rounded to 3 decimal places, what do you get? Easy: 0.723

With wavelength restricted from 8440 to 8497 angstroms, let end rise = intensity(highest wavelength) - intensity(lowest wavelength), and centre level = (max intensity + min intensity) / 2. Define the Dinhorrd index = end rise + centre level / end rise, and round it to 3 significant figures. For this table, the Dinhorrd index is -134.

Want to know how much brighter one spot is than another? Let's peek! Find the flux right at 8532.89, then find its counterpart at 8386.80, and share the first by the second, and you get 1.10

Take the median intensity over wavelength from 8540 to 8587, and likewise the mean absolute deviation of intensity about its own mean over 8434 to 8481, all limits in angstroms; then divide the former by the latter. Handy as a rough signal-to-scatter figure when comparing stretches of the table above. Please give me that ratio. 37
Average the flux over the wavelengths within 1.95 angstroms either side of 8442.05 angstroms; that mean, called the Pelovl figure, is 5.22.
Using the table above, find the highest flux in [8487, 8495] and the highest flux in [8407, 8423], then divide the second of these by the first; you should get 1.02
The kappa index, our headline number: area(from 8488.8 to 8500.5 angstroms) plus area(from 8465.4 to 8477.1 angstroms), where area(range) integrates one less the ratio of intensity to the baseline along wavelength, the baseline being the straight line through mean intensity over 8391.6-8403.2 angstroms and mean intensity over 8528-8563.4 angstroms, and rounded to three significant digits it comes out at -1.10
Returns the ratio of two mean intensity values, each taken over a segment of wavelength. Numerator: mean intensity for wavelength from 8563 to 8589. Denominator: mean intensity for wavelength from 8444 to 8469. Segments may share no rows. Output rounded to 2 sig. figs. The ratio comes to 0.93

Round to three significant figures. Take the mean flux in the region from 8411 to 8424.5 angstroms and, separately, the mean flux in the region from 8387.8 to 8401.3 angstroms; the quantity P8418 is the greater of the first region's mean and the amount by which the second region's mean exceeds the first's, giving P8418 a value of 5.22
